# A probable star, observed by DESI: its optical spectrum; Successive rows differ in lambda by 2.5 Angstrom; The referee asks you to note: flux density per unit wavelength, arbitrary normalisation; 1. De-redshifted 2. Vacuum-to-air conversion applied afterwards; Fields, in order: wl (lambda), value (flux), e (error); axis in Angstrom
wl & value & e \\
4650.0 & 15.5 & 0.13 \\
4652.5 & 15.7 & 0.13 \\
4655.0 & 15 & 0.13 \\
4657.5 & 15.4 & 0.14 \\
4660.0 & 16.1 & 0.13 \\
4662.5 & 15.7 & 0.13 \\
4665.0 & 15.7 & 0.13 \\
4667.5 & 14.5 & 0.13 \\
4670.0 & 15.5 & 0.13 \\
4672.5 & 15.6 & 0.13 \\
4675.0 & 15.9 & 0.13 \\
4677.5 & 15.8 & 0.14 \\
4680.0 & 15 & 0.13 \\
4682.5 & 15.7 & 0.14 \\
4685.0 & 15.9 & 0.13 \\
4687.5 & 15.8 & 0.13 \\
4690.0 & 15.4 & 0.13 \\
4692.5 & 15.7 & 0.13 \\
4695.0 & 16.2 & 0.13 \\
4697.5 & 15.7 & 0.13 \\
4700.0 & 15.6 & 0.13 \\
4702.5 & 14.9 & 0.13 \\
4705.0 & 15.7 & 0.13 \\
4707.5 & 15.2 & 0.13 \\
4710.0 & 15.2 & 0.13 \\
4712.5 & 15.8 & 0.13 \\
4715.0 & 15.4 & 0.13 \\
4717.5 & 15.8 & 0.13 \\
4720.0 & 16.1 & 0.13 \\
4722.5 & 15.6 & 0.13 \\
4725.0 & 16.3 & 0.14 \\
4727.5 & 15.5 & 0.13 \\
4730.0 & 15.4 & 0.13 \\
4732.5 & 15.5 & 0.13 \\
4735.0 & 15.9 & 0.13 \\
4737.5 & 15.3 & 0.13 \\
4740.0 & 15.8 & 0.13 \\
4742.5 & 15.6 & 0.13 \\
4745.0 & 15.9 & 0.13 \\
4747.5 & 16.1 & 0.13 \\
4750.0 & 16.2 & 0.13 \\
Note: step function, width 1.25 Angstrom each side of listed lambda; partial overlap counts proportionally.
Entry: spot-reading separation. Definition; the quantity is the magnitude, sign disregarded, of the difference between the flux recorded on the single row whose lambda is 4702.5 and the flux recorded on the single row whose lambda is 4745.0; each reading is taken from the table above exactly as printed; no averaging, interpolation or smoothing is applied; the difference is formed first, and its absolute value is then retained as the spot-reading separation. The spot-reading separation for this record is 1.0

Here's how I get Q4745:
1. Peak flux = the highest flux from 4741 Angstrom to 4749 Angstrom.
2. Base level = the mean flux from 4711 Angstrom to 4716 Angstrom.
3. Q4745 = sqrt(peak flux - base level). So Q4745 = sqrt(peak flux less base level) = 0.71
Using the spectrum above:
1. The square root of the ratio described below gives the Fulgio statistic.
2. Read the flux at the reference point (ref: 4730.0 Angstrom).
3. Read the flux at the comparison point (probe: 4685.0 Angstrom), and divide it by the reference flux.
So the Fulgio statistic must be 1.02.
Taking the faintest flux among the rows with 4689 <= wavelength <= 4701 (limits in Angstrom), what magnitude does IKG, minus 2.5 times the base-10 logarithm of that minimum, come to -2.97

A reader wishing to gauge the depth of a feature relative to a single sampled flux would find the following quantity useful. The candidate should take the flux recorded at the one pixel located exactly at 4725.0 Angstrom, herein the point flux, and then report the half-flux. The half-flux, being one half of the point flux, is 8.15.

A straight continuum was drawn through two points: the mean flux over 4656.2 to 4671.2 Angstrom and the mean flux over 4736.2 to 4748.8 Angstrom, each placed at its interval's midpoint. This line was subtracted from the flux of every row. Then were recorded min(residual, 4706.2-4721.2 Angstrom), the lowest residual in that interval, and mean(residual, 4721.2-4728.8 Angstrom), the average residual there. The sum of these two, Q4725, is -0.32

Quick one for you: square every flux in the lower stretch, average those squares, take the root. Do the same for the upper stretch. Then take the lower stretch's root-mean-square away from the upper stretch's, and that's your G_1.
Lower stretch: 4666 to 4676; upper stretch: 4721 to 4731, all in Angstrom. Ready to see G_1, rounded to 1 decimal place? 0.3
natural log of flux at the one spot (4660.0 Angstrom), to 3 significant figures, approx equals 2.78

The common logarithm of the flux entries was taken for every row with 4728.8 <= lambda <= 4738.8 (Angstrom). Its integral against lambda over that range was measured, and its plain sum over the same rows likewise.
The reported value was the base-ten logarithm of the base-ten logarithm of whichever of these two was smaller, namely -0.169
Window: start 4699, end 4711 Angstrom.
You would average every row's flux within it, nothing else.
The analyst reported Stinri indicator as 15.3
